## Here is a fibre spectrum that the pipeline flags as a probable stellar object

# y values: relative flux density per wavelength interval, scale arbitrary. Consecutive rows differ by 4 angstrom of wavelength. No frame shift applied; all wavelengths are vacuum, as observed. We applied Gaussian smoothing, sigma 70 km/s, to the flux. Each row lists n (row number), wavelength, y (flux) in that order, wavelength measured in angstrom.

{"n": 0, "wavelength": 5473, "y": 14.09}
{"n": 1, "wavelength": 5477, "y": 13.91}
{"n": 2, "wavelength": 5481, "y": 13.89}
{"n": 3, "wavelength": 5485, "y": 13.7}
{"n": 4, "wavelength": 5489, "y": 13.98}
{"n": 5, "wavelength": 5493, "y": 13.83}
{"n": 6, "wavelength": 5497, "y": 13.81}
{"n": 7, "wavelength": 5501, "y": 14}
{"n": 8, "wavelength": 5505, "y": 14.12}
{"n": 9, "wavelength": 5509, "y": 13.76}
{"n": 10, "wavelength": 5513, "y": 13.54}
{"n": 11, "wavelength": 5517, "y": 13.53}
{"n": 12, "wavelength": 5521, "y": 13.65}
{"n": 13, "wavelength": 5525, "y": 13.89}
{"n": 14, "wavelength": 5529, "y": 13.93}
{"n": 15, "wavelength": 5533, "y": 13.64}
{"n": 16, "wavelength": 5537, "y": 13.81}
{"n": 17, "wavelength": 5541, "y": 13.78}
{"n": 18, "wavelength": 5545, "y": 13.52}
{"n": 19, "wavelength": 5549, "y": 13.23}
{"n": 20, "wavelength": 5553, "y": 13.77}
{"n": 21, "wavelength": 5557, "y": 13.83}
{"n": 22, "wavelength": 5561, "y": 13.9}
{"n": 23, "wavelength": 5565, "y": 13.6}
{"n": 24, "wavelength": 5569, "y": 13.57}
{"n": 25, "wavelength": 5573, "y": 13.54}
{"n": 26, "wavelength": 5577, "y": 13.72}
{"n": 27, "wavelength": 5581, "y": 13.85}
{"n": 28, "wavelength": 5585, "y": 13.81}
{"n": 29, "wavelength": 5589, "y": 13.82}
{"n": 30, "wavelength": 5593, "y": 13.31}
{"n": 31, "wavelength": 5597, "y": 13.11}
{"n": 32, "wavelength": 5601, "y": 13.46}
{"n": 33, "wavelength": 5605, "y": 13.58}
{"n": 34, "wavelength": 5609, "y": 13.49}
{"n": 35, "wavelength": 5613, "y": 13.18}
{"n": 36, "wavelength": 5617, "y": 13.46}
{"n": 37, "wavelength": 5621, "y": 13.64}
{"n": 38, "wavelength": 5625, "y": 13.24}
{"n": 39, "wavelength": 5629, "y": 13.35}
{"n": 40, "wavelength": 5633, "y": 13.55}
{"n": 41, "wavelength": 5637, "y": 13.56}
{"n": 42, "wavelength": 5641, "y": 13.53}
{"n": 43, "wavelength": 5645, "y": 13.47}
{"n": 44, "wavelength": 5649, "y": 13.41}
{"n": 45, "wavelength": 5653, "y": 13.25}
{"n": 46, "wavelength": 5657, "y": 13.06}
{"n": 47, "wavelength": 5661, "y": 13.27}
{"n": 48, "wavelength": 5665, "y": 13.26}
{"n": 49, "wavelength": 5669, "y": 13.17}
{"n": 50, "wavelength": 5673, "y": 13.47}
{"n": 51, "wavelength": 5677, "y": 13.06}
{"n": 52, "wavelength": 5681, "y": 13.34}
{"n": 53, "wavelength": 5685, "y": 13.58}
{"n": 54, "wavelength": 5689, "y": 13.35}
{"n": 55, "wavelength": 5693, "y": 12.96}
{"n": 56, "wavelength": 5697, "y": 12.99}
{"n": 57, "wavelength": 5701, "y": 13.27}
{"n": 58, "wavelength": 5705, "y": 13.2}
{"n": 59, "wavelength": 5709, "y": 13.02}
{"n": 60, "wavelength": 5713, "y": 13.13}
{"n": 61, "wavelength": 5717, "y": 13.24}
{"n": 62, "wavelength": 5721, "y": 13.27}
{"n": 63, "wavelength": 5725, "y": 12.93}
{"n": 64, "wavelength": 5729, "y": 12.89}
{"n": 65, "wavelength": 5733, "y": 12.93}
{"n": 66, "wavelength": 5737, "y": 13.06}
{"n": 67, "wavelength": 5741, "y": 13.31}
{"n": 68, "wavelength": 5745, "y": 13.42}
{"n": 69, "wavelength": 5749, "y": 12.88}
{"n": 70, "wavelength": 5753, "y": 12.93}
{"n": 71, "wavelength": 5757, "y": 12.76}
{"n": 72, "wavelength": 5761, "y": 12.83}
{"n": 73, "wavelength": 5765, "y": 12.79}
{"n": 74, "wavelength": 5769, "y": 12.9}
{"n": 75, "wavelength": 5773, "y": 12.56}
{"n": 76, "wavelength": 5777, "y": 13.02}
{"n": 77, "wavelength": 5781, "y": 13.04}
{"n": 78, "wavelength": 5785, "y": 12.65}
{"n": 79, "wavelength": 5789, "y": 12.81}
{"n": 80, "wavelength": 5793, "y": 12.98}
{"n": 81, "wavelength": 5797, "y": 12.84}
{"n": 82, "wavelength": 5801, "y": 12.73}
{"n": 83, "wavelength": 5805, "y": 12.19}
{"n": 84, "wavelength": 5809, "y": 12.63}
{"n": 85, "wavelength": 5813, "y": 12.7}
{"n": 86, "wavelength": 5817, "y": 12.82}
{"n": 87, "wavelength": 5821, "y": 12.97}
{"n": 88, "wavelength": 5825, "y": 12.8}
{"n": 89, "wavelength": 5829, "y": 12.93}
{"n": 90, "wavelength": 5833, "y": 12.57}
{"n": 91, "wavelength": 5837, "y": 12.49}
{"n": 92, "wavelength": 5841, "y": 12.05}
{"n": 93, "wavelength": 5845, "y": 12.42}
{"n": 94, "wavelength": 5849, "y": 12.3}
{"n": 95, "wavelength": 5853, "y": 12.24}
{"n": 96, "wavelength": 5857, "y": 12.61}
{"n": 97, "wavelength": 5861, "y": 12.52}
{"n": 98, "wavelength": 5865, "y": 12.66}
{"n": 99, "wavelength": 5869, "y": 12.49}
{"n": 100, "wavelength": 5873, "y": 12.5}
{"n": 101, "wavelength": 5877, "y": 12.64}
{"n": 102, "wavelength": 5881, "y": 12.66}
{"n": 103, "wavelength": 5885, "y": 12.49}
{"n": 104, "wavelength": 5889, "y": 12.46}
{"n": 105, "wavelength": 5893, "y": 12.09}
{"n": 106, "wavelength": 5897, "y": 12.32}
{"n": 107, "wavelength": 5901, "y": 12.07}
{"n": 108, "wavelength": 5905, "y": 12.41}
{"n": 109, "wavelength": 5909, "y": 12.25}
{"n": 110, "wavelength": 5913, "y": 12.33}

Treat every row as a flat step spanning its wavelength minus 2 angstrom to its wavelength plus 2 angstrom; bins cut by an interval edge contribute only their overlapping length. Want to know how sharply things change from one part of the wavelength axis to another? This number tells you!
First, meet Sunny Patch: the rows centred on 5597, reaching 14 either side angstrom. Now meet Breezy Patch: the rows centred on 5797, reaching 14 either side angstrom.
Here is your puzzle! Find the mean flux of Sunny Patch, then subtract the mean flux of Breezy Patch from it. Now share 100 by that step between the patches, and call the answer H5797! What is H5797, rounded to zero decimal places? 122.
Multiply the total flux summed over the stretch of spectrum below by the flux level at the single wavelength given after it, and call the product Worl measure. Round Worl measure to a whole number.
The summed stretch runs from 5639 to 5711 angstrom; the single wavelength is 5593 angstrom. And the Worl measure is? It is 3177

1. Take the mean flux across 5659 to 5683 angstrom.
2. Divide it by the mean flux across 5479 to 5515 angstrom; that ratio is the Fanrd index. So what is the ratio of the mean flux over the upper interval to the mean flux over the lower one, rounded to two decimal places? 0.96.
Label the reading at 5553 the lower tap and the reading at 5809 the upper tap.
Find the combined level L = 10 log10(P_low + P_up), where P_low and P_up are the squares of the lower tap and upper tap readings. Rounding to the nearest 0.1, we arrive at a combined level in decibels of 25.4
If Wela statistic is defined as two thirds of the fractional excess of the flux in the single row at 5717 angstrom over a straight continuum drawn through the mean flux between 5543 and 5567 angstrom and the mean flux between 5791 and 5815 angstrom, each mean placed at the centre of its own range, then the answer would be 0.012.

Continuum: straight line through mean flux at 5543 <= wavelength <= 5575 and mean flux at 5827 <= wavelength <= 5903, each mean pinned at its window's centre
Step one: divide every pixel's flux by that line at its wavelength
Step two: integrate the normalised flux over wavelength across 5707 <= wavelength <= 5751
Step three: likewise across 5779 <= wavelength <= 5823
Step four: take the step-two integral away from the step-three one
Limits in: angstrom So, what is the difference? -0.21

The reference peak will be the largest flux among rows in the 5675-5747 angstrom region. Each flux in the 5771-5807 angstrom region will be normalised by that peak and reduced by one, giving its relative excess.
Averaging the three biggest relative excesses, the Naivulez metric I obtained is -0.04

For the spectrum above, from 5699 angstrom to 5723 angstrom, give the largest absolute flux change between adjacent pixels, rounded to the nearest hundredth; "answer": 0.18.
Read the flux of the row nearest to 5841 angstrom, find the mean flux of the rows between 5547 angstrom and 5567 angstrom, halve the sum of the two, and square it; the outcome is 165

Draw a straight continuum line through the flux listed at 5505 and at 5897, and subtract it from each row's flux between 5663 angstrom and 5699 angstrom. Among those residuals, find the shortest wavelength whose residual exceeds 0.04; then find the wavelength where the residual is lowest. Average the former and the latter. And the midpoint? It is 5683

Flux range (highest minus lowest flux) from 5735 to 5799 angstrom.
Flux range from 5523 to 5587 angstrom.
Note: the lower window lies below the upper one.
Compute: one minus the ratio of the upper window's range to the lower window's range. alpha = -0.23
